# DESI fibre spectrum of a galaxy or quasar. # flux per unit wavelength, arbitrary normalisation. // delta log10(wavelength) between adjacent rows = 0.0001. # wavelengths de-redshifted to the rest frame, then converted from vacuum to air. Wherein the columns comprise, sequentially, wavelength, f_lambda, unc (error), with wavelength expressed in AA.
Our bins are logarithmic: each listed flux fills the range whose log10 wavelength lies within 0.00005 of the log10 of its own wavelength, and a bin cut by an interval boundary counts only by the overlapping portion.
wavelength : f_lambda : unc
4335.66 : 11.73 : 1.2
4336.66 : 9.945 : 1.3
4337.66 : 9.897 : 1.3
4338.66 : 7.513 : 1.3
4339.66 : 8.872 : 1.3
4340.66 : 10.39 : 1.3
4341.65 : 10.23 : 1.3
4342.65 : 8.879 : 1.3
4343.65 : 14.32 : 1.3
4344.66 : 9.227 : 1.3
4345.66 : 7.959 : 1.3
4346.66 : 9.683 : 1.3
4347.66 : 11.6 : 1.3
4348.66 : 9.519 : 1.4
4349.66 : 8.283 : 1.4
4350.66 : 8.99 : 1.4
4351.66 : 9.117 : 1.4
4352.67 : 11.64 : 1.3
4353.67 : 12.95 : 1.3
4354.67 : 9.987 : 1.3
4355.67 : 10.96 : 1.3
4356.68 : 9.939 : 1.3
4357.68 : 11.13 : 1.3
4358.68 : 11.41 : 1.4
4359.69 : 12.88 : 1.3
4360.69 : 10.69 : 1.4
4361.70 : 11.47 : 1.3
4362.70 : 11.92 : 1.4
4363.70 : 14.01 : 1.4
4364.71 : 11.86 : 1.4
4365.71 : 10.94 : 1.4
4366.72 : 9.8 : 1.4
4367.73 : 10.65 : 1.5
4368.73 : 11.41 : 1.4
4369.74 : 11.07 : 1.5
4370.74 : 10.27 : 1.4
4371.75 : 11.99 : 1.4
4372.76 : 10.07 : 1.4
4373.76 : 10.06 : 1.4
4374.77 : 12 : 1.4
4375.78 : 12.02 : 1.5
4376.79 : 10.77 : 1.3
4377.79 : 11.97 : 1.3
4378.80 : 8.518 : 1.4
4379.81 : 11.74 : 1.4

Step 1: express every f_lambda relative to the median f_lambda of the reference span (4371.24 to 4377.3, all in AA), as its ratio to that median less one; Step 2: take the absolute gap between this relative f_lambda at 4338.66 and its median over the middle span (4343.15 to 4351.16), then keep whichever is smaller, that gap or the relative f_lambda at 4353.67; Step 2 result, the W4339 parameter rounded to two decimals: 0.14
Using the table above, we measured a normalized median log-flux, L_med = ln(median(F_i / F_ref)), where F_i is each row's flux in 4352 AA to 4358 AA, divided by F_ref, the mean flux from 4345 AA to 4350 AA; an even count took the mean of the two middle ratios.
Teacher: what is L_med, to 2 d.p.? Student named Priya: 0.16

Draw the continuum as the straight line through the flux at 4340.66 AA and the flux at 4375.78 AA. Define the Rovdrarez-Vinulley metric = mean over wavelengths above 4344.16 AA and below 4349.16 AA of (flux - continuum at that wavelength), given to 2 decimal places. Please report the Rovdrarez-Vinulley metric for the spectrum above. -1.07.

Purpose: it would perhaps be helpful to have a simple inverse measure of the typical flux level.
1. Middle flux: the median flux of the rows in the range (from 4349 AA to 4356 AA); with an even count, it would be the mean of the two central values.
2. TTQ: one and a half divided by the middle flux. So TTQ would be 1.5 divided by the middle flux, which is 0.150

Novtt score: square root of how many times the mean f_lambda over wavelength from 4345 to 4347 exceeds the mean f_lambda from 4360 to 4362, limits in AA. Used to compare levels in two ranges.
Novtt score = 0.89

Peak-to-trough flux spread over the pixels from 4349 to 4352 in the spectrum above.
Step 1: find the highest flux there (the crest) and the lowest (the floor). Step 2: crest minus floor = 1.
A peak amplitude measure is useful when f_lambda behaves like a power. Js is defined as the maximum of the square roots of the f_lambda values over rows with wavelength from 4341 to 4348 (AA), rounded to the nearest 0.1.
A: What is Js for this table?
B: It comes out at 3.8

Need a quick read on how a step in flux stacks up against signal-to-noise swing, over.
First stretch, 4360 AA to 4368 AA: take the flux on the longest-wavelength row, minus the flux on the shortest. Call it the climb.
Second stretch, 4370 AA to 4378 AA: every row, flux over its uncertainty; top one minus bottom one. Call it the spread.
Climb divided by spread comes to 0.0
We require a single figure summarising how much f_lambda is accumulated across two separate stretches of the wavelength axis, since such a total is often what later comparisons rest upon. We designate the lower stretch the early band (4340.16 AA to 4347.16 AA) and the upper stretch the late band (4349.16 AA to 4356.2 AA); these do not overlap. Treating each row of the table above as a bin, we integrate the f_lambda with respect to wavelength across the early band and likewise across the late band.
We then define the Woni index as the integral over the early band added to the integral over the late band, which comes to 143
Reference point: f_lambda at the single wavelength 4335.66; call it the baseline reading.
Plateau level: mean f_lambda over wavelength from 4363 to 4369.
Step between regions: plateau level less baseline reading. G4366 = -0.3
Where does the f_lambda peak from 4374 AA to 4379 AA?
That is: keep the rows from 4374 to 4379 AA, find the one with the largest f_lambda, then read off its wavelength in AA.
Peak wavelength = 4375.78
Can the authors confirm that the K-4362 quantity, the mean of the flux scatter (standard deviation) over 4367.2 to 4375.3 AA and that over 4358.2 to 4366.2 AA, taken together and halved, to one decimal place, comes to 0.9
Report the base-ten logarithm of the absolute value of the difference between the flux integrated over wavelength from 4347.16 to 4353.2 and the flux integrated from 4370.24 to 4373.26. 1.43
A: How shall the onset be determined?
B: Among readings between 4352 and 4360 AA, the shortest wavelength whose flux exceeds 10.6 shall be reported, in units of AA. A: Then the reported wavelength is 4352.67 AA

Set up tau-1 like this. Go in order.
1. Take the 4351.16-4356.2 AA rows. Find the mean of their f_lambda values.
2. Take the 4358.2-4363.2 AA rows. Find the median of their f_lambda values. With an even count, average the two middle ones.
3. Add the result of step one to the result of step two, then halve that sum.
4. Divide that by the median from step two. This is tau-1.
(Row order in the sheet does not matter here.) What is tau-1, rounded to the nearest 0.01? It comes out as 0.98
